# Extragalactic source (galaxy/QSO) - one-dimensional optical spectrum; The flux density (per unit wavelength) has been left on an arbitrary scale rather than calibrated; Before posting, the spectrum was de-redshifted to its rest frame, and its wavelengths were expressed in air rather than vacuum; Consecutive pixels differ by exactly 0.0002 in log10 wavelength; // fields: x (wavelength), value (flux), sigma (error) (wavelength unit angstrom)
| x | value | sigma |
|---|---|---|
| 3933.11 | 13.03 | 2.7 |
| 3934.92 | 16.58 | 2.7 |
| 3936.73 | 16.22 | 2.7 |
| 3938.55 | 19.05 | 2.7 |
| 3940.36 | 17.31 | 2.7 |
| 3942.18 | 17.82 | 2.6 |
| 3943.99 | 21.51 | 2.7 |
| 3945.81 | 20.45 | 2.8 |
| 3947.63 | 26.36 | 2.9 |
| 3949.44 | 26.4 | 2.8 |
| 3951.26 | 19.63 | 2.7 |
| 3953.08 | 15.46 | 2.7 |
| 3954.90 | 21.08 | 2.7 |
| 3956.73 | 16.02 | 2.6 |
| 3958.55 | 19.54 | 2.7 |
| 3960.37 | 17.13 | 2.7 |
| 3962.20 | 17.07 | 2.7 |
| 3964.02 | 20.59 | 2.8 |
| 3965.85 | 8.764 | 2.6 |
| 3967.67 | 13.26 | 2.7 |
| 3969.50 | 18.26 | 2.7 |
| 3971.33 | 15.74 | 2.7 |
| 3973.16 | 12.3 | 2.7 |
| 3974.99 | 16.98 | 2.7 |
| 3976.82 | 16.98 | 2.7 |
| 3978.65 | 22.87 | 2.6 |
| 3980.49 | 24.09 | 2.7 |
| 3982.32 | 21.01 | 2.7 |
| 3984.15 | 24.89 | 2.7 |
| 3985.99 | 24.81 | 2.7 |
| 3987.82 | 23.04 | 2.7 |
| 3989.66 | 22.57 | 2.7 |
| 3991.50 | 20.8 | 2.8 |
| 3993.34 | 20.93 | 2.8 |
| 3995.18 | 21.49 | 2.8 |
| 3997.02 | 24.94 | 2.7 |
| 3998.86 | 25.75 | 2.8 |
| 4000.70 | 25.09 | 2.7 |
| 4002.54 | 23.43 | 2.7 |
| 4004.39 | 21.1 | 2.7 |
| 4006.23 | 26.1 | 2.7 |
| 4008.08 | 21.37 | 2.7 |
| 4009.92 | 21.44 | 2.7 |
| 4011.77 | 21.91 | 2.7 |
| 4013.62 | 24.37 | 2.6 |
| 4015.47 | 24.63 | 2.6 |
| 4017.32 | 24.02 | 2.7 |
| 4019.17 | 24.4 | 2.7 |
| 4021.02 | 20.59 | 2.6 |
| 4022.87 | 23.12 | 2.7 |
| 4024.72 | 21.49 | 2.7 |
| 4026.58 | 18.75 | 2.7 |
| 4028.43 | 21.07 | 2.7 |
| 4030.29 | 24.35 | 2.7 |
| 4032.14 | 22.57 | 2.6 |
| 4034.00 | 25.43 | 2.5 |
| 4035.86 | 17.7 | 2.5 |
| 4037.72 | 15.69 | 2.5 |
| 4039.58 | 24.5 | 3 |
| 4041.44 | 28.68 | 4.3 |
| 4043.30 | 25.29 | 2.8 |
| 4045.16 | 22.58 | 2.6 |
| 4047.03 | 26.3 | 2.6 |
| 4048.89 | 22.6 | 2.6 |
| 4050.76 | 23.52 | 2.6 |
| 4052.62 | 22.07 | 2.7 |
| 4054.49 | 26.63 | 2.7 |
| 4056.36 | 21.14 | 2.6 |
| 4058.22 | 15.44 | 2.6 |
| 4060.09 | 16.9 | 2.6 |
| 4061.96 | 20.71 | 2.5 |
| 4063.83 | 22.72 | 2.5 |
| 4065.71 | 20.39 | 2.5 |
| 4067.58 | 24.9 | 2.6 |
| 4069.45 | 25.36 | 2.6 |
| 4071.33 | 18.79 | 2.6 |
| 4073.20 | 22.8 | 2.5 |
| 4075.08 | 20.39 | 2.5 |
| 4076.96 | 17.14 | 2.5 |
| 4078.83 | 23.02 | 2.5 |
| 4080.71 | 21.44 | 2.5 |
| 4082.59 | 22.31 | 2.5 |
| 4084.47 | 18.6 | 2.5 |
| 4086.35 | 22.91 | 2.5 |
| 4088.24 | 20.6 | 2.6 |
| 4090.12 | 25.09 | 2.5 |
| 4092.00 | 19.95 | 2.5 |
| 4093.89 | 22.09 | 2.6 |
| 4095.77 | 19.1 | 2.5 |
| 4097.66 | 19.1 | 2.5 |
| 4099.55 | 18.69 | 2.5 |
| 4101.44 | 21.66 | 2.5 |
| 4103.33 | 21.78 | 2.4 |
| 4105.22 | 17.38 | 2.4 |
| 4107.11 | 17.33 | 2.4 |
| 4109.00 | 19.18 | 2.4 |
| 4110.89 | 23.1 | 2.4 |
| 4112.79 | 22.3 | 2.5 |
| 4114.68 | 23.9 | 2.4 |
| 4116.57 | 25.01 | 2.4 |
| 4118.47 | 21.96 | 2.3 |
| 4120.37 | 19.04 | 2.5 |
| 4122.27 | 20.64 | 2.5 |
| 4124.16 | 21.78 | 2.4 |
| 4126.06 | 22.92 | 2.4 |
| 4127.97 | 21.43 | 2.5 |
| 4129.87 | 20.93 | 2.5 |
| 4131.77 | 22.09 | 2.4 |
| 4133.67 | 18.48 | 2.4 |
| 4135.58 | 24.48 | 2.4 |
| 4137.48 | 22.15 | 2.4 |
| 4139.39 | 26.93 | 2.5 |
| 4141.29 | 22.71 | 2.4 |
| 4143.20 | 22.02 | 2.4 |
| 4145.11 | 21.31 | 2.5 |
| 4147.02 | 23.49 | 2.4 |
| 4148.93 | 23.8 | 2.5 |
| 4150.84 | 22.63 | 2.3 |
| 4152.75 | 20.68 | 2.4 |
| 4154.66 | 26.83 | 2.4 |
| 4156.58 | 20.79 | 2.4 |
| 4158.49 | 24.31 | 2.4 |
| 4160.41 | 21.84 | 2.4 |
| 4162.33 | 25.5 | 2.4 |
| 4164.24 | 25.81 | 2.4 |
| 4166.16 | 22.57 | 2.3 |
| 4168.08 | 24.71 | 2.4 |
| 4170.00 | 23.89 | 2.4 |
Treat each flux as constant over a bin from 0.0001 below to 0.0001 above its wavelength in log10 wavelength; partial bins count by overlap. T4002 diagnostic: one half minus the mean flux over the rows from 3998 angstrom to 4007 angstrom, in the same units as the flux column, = -23.8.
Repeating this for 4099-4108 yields -18.9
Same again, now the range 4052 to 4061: -19.9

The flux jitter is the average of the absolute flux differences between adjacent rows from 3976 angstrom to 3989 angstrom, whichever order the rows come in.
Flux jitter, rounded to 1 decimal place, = 2.7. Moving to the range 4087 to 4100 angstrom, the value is 2.5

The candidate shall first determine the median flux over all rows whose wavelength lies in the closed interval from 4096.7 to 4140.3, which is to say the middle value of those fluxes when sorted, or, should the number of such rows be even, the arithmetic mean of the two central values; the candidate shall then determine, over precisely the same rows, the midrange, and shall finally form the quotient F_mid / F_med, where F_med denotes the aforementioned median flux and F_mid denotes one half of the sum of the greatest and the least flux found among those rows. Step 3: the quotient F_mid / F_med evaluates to 1.02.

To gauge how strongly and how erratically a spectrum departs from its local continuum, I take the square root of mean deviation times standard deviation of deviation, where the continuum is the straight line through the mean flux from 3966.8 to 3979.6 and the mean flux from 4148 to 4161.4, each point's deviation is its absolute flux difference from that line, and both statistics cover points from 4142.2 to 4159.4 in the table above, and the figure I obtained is 1.3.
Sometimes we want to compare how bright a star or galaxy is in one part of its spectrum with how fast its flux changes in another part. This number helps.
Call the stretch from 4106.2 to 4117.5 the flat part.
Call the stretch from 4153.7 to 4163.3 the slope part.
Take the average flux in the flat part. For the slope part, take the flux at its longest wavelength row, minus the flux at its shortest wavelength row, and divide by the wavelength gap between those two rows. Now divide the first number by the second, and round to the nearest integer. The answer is -126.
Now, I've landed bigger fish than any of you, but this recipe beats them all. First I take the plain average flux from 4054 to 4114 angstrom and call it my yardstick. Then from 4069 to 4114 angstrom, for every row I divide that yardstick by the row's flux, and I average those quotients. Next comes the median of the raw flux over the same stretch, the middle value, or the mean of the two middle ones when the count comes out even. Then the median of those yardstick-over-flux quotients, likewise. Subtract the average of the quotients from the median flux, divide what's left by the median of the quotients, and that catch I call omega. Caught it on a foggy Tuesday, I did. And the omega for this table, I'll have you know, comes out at 20.1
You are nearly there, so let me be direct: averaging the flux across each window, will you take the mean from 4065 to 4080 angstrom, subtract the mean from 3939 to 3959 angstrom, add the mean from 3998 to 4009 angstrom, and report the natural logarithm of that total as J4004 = 3.23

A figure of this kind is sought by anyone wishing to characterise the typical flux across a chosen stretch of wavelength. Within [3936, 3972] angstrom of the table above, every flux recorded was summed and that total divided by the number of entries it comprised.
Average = 18.4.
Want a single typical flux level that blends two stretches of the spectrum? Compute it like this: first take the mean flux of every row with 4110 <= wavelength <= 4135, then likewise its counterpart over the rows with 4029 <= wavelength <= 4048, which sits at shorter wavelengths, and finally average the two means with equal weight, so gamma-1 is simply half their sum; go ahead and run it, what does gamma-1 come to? 22.6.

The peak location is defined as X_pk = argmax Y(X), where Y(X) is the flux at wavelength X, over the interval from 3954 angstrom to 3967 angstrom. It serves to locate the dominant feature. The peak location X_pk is 3954.90 angstrom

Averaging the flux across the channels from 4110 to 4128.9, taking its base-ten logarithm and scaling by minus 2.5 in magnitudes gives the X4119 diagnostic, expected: -3.37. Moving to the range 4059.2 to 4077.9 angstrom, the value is -3.31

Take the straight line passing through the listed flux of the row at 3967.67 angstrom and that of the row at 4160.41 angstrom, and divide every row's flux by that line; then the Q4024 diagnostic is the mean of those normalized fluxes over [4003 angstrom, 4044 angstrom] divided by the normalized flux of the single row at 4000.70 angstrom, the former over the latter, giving 0.85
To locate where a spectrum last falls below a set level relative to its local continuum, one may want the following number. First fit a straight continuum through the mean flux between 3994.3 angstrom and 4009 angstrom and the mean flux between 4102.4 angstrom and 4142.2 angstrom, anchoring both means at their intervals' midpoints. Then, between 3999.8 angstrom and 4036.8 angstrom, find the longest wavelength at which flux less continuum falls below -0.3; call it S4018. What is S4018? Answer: 4035.86 angstrom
